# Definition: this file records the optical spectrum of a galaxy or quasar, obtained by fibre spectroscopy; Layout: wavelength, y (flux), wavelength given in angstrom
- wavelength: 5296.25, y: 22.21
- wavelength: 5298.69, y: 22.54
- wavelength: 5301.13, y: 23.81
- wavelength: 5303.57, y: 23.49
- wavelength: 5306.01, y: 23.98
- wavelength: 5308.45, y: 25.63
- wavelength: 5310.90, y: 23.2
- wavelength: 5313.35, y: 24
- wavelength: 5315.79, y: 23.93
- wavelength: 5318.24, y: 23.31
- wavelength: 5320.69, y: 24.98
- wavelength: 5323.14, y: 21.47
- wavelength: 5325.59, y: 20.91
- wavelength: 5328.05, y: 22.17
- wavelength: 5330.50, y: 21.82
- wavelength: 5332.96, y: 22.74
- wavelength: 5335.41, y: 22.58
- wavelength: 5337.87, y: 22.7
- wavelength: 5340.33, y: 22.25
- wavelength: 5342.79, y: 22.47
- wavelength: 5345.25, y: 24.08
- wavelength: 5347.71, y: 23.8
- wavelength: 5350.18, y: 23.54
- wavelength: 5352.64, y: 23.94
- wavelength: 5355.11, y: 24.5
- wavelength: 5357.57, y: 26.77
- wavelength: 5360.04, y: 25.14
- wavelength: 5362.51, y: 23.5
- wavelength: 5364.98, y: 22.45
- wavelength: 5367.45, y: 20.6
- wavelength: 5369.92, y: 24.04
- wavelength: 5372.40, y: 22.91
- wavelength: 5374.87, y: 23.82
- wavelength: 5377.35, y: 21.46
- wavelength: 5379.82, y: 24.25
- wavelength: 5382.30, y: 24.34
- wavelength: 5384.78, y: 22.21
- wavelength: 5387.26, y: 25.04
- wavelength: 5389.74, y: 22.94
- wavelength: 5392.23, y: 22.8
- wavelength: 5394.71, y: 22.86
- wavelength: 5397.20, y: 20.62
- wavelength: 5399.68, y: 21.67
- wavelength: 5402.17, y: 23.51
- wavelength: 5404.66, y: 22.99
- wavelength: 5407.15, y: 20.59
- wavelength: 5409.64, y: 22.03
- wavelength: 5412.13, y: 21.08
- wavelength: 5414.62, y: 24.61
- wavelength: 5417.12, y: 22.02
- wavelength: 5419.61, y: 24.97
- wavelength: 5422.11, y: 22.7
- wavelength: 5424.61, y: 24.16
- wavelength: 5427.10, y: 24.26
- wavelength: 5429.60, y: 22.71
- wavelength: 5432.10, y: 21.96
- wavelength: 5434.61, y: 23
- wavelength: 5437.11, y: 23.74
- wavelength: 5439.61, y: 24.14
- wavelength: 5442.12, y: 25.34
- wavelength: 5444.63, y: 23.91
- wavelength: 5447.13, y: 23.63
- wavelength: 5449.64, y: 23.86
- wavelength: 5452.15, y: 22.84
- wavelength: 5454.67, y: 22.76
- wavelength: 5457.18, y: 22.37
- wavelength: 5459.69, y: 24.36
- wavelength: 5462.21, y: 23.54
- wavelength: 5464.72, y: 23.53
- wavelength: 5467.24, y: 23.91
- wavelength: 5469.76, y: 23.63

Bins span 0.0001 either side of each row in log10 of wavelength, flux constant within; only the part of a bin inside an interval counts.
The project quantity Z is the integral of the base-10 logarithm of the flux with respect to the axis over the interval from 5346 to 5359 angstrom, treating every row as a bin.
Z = 18.1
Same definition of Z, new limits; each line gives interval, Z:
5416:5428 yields 16.5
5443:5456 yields 17.8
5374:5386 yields 16.4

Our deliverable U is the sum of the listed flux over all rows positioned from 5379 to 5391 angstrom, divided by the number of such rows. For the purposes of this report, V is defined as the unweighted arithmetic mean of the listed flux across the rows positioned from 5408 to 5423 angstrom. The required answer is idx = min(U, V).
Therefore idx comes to 22.9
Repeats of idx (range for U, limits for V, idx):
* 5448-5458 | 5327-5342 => 22.4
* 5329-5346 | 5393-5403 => 22.2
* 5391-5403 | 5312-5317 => 22.3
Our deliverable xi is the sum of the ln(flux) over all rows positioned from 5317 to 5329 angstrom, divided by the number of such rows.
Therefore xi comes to 3.11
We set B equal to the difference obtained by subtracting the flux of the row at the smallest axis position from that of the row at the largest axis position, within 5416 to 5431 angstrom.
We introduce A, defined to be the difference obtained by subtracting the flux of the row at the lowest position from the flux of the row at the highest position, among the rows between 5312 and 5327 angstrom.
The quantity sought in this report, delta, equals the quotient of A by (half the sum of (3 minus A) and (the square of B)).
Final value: -0.9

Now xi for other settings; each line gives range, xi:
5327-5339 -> 3.11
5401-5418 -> 3.11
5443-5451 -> 3.17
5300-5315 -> 3.18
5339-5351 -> 3.14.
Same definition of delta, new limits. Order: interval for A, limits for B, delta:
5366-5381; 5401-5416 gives 13.0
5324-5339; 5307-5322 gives 2.2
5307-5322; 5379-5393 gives -0.2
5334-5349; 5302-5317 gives 1.2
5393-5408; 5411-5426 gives -0.3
